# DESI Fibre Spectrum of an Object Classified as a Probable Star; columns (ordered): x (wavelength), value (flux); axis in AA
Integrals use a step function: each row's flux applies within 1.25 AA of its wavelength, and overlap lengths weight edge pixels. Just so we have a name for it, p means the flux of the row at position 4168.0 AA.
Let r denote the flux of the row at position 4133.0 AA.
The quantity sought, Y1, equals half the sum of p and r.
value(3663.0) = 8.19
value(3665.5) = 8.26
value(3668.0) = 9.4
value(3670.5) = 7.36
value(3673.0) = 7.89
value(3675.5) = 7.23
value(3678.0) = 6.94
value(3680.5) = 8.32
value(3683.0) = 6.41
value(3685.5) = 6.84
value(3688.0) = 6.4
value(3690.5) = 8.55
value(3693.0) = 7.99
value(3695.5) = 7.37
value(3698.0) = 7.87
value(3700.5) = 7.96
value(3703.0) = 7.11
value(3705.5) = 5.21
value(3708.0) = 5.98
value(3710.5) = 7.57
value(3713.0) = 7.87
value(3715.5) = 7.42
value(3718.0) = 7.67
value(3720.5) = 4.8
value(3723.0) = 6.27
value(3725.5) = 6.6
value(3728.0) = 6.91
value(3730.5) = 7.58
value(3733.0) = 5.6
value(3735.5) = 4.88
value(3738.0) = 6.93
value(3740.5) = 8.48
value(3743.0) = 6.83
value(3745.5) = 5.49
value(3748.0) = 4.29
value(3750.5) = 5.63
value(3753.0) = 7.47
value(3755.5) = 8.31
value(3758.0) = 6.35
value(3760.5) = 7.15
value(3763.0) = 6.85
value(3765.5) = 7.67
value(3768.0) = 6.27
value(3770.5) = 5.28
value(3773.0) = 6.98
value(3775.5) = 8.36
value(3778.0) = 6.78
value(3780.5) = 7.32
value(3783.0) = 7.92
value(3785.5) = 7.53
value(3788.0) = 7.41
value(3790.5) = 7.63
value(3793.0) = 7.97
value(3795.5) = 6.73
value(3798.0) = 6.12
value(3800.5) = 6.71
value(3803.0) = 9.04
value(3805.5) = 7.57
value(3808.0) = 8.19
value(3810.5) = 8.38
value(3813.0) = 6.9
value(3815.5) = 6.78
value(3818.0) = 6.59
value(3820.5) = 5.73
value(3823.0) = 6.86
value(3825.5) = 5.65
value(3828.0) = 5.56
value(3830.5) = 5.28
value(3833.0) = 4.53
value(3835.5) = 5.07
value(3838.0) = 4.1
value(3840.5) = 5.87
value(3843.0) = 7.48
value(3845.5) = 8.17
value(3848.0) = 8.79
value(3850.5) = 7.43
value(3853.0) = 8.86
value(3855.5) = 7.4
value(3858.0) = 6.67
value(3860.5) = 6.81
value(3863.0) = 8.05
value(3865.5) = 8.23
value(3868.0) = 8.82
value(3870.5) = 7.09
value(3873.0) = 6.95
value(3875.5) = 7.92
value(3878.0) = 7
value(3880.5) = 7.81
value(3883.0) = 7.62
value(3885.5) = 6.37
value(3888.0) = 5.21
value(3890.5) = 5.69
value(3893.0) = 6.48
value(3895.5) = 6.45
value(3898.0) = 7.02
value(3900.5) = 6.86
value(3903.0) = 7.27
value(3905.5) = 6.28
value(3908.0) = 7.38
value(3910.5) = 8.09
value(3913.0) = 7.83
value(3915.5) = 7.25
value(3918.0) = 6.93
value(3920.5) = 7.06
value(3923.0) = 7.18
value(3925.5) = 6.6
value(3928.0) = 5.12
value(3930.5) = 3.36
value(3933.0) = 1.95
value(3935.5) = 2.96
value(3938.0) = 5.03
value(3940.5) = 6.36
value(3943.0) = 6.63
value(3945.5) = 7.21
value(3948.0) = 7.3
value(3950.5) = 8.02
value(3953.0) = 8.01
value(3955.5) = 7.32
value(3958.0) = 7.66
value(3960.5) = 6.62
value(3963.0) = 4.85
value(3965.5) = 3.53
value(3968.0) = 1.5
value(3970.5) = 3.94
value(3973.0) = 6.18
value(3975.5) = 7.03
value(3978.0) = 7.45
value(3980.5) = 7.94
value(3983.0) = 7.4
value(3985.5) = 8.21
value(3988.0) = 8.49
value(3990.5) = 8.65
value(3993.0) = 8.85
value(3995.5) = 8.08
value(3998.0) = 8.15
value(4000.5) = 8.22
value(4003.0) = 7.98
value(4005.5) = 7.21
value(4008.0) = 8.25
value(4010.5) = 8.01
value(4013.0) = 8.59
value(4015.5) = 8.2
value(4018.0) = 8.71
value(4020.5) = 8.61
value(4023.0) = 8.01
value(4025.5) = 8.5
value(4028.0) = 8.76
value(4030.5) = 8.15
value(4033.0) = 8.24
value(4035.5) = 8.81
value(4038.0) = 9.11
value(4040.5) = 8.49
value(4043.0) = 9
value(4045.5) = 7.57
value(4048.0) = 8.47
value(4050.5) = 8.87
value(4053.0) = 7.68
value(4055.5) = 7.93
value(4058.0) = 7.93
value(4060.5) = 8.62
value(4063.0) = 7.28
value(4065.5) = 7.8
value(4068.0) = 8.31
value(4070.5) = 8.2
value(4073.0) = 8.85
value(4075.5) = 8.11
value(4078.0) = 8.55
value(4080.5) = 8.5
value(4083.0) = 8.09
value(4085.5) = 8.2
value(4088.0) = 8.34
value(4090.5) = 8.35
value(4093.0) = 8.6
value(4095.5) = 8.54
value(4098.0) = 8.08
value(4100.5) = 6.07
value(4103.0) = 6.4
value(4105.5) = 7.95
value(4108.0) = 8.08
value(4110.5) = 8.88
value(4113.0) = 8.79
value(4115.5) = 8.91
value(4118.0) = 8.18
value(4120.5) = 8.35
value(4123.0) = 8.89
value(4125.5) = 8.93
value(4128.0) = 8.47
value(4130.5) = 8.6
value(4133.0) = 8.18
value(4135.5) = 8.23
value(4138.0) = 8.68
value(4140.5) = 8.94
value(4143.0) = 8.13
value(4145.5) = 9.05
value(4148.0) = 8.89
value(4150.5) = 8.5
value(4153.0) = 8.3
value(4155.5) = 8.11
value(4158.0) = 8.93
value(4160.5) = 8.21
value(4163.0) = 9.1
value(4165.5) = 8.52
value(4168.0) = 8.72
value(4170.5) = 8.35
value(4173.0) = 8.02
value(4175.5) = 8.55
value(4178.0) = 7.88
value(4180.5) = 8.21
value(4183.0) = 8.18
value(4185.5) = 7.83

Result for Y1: 8.45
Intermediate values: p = 8.72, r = 8.18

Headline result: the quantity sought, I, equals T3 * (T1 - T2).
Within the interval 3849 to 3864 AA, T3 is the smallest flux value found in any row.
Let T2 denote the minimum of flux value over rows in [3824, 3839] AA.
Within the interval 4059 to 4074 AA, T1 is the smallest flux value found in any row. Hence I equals 21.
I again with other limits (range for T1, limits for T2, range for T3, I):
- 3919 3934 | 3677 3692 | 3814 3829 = -25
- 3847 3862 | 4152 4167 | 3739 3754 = -6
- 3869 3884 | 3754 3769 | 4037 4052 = 5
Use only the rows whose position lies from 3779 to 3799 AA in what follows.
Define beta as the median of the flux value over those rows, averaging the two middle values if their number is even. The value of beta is 7.5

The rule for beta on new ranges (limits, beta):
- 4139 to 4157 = 8.5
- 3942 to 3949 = 7.2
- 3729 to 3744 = 6.9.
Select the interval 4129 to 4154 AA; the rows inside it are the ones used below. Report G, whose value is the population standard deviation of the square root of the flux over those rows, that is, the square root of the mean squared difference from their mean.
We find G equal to 0.05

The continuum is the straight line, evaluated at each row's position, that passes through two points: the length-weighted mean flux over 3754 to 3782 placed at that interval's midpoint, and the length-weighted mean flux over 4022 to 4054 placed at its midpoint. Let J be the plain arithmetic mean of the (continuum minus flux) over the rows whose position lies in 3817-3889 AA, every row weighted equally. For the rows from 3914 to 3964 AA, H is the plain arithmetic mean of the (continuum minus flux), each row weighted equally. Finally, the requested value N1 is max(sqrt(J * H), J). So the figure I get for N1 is 1.08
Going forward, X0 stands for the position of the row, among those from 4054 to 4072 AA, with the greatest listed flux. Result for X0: 4060.5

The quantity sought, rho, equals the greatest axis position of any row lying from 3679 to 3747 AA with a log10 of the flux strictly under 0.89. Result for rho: 3745.5 AA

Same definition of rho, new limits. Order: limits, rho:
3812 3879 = 3878.0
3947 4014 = 4005.5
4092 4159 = 4103.0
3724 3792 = 3790.5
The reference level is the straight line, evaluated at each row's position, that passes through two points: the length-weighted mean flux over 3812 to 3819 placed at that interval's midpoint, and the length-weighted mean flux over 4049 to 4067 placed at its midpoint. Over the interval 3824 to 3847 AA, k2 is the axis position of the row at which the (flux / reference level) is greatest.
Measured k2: 3845.5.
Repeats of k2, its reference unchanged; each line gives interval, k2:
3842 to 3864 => 3853.0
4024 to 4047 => 4038.0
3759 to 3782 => 3775.5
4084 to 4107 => 4093.0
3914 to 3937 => 3915.5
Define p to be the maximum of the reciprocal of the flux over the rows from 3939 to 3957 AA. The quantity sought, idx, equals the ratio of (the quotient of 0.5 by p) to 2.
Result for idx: 1.6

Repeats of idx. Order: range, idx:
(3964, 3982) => 0.4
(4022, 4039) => 2.0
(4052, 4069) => 1.8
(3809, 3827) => 1.4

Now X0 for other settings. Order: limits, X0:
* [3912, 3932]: 3913.0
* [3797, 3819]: 3803.0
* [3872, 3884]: 3875.5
